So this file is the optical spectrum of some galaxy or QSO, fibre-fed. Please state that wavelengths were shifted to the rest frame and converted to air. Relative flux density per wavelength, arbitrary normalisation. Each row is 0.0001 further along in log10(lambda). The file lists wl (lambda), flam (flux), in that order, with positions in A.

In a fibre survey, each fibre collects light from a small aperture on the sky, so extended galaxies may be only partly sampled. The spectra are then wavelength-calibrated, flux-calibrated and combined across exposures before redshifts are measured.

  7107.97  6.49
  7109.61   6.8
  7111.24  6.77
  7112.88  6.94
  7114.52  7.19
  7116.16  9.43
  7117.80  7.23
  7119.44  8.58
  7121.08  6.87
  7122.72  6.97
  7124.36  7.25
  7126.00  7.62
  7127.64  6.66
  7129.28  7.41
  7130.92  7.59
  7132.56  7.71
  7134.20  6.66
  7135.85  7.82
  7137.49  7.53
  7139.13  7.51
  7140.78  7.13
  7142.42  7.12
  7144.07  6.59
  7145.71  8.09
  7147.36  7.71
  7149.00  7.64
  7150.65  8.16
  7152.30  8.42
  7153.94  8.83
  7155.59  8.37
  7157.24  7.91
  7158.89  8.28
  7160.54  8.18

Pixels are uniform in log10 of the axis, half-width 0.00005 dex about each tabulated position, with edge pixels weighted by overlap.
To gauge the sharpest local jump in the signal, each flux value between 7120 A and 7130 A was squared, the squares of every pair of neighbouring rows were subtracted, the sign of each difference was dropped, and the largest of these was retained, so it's 14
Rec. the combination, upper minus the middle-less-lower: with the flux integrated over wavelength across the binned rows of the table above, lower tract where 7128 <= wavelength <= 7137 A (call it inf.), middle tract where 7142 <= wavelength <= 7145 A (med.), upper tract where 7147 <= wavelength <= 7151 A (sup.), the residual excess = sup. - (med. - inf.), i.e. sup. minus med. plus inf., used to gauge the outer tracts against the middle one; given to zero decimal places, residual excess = 77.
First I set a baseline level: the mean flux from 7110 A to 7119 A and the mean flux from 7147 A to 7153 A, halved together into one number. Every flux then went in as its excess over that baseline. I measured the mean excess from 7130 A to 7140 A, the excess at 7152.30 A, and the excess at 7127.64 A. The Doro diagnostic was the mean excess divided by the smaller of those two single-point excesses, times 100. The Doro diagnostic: 26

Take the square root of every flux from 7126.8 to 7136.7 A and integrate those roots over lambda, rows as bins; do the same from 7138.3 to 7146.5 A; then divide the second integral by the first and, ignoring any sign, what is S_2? 0.83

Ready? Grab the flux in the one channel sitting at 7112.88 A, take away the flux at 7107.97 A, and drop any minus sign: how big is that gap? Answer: 0.45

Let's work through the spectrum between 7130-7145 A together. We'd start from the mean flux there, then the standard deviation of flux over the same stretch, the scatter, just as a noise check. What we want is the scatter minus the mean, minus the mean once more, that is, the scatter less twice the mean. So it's -14.2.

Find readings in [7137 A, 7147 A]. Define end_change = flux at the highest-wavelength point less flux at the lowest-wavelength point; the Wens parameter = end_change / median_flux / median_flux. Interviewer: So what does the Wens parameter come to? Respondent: 0.010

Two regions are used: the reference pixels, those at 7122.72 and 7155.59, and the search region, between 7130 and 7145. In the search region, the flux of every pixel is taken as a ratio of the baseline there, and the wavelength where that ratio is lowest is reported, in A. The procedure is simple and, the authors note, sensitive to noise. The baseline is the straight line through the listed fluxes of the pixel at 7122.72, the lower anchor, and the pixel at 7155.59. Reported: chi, 7144.07 A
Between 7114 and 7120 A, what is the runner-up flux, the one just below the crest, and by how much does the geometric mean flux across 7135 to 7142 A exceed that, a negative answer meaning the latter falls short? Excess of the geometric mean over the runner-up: -1.09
